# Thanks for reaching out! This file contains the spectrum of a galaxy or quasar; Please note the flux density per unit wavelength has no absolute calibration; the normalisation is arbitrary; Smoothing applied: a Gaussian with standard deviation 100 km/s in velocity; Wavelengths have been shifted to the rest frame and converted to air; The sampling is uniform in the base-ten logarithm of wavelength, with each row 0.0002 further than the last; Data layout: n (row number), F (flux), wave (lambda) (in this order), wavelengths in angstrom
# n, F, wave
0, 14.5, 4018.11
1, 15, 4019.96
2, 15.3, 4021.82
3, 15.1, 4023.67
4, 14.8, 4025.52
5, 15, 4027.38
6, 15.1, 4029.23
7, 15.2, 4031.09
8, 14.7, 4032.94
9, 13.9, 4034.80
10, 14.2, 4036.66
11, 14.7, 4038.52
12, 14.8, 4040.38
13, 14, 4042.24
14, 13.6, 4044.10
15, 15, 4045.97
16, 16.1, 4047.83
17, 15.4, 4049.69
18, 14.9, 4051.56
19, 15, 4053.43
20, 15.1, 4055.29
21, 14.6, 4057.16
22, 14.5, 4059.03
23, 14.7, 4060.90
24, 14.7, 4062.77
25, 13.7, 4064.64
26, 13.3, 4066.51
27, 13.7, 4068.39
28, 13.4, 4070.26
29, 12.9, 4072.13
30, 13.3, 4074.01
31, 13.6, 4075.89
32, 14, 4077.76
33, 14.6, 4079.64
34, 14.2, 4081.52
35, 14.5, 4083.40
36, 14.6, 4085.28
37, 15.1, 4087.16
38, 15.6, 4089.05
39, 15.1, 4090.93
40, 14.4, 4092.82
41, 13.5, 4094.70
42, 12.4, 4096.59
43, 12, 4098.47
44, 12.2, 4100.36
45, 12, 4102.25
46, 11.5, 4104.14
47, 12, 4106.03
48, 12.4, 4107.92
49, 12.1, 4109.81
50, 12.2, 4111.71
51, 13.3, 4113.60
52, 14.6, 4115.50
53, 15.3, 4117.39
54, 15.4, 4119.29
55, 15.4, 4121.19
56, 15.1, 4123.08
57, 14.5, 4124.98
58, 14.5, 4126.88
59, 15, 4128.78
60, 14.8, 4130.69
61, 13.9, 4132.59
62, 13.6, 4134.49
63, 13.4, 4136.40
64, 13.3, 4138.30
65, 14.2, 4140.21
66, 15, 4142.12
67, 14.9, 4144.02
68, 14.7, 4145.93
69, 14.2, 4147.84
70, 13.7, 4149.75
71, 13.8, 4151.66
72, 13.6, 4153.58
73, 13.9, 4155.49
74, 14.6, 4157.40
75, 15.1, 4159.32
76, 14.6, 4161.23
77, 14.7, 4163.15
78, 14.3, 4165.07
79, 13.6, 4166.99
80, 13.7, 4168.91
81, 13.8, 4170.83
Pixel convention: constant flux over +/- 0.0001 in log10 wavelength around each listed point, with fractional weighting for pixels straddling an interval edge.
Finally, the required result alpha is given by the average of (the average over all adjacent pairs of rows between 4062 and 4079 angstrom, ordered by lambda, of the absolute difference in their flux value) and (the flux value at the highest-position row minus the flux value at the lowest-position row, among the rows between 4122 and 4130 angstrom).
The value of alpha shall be 0.2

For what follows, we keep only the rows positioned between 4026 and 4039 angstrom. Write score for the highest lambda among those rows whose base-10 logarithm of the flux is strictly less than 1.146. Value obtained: 4034.80 angstrom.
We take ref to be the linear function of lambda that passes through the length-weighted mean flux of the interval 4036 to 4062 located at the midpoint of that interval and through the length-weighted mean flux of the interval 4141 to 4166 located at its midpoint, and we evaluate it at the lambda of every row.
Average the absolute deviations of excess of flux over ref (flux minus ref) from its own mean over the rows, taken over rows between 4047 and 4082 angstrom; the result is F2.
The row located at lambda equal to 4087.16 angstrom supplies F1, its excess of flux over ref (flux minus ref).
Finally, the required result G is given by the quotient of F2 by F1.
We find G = 1.4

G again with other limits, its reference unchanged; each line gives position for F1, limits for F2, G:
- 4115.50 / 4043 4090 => 8.9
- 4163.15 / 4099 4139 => 3.4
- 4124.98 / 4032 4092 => 83.1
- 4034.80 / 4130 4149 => -0.6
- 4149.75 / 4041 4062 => -0.7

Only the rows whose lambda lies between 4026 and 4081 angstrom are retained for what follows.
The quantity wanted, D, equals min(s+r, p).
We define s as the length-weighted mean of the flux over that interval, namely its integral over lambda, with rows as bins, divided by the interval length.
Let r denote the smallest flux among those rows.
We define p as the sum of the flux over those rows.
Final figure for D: 27.3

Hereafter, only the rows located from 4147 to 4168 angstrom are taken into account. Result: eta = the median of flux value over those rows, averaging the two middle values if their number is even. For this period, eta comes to 14.20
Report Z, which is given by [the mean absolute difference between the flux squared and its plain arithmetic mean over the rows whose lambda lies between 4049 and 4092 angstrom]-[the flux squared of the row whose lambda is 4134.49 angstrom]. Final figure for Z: -167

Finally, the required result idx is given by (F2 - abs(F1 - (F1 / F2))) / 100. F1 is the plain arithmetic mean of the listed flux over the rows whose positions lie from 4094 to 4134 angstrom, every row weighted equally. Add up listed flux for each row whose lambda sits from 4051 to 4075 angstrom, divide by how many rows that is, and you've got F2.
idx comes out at 0.016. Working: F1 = 13.5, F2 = 14.1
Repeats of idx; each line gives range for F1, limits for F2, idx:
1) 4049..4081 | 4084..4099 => 0.009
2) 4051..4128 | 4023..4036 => 0.019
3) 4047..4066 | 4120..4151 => 0.006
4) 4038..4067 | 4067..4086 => 0.003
